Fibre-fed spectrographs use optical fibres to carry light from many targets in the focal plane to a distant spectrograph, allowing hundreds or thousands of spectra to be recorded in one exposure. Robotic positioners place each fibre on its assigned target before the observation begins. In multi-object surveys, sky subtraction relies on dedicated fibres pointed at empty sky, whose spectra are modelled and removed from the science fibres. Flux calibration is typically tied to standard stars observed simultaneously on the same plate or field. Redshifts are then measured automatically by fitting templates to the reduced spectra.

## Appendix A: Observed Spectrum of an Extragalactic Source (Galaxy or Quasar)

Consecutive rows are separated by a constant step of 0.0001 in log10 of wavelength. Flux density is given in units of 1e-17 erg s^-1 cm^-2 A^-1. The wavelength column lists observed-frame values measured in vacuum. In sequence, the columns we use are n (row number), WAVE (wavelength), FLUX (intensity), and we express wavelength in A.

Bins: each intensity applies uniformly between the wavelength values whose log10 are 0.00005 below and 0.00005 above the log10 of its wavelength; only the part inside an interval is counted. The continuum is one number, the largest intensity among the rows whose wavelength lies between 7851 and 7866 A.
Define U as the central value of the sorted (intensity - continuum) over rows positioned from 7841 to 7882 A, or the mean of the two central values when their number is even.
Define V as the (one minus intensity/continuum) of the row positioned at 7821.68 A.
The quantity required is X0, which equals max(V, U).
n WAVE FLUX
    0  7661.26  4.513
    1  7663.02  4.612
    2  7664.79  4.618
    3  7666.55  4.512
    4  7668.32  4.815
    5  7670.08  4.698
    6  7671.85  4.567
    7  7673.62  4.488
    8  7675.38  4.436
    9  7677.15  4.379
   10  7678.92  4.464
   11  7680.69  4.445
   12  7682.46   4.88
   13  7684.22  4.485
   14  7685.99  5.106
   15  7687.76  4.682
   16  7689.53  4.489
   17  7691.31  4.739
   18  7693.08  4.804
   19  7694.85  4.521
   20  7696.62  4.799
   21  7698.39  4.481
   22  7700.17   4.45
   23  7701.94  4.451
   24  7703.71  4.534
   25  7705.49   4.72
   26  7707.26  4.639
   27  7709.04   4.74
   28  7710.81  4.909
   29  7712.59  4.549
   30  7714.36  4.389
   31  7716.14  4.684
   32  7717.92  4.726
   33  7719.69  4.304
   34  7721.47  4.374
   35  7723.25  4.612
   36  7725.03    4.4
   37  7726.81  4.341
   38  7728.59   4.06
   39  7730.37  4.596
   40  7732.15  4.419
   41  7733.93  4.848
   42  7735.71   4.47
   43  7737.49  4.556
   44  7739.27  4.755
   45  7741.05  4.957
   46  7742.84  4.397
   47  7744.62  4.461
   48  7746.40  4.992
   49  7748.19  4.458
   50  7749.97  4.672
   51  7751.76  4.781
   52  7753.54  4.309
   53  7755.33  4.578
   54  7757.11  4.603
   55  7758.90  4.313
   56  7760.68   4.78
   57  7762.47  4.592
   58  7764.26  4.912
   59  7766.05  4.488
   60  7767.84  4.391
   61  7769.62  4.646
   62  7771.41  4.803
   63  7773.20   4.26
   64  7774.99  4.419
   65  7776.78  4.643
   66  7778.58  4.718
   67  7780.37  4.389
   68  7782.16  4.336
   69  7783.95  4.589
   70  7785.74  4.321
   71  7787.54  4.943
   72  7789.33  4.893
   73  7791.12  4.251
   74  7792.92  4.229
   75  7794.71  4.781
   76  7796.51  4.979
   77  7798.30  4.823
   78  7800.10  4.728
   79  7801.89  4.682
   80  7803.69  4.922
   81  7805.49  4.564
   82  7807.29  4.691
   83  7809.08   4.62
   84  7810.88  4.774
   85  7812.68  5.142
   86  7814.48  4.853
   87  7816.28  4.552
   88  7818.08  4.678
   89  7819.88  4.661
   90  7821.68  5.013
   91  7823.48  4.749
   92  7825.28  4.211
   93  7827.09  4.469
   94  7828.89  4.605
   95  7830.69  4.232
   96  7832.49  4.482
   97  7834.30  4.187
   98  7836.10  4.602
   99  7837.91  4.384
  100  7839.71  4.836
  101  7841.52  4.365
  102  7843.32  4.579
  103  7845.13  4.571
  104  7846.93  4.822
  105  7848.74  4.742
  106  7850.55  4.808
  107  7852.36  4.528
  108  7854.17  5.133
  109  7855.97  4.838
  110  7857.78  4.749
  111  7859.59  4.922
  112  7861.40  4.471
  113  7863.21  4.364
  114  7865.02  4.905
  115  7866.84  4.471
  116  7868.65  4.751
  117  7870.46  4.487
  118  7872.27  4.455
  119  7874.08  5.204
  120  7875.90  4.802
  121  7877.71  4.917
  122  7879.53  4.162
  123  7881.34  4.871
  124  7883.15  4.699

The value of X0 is 0.02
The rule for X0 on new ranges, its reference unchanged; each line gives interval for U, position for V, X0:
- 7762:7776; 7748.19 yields 0.13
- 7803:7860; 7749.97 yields 0.09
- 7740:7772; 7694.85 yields 0.12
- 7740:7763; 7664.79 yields 0.10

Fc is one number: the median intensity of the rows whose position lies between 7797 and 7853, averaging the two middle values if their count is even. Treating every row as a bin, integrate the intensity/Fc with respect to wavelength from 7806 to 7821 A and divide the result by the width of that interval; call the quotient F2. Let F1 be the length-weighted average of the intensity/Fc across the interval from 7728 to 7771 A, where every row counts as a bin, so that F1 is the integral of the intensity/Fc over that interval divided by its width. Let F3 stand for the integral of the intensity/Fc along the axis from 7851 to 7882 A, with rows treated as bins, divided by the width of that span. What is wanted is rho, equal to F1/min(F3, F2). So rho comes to 0.98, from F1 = 0.99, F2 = 1.02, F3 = 1.01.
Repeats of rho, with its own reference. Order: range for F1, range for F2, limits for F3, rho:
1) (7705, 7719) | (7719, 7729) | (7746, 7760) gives 1.07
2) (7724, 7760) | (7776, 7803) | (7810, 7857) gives 0.98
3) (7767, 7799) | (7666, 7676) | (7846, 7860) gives 1.00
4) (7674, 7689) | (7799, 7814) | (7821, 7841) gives 1.02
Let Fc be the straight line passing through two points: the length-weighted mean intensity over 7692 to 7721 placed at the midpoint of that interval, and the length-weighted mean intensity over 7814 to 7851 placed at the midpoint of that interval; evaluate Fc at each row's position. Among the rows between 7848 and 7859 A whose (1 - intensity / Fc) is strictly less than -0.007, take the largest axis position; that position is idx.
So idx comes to 7857.78 A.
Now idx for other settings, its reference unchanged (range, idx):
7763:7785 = 7778.58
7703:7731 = 7717.92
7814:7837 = 7823.48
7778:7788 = 7787.54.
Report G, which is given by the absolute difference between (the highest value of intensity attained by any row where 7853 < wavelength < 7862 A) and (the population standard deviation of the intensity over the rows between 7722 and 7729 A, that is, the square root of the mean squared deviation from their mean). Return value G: 4.94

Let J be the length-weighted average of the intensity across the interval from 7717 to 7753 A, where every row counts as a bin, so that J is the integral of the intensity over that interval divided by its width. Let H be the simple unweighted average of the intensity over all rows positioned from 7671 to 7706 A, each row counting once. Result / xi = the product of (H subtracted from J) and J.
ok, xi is -0.18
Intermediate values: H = 4.60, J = 4.56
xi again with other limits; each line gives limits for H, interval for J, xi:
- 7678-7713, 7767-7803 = -0.23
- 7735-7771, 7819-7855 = -0.04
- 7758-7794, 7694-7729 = -0.03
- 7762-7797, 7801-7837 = 0.25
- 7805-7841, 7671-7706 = -0.10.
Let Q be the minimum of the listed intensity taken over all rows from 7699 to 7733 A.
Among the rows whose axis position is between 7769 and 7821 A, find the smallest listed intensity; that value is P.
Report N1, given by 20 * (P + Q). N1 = 166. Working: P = 4.229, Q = 4.06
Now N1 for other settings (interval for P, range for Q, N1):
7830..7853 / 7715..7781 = 165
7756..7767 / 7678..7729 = 167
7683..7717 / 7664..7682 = 175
